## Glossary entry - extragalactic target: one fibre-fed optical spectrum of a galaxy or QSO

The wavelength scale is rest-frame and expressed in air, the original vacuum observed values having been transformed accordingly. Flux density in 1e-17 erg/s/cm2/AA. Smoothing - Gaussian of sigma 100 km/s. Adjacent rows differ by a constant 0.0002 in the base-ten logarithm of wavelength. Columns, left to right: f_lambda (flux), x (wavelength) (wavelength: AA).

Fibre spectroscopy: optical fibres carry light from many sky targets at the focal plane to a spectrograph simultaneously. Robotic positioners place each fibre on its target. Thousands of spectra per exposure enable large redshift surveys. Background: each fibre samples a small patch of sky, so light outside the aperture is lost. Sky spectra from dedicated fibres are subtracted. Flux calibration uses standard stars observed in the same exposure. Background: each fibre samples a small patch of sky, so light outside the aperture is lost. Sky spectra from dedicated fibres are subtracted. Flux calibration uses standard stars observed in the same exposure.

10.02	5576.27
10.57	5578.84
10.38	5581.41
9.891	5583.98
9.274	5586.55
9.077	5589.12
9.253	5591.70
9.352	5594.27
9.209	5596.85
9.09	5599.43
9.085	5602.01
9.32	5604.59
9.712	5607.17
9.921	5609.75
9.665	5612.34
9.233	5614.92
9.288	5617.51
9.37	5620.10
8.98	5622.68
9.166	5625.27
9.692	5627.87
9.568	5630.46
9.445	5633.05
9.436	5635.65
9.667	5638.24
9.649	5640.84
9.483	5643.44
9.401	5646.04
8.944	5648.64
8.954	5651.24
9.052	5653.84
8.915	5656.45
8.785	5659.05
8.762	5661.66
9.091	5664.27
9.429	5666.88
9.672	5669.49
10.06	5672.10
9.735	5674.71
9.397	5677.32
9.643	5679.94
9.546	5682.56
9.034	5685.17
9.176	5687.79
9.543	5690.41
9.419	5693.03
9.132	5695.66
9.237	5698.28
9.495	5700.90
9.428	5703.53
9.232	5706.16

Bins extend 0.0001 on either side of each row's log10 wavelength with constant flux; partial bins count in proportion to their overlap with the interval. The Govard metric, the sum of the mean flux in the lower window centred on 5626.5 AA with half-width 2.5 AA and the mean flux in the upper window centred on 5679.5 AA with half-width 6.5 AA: 18.9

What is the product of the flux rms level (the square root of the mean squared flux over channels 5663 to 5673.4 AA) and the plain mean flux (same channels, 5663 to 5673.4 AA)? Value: 91.5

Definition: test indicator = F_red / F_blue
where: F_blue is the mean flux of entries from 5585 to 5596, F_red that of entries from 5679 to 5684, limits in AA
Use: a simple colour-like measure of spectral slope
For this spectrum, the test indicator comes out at 1.04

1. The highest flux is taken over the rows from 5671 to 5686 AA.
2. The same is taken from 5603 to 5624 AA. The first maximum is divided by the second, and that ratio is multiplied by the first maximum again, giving 10.2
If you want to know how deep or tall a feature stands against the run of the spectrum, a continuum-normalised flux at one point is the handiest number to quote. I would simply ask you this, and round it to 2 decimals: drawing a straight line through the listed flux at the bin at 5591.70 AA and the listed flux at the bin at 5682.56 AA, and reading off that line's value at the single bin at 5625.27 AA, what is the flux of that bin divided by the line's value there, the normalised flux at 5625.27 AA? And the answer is 0.98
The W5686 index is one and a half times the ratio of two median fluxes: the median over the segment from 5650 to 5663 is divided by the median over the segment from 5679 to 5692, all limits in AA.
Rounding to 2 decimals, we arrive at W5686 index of 1.40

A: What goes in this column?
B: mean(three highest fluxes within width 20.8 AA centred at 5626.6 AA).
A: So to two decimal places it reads 9.57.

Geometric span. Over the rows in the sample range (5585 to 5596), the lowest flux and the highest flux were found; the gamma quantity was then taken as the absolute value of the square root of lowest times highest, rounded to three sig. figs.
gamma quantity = 9.21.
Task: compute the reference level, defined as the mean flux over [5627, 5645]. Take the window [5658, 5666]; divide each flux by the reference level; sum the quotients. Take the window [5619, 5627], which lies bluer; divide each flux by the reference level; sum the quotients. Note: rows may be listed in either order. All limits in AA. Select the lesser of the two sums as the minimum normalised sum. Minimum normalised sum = 2.79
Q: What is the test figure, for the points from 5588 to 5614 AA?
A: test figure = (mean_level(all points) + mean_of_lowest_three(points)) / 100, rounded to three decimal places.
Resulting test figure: 0.185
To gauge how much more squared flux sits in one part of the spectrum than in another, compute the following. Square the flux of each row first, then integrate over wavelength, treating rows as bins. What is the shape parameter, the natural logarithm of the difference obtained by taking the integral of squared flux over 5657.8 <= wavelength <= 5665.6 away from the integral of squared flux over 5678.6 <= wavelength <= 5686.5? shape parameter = 4.4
